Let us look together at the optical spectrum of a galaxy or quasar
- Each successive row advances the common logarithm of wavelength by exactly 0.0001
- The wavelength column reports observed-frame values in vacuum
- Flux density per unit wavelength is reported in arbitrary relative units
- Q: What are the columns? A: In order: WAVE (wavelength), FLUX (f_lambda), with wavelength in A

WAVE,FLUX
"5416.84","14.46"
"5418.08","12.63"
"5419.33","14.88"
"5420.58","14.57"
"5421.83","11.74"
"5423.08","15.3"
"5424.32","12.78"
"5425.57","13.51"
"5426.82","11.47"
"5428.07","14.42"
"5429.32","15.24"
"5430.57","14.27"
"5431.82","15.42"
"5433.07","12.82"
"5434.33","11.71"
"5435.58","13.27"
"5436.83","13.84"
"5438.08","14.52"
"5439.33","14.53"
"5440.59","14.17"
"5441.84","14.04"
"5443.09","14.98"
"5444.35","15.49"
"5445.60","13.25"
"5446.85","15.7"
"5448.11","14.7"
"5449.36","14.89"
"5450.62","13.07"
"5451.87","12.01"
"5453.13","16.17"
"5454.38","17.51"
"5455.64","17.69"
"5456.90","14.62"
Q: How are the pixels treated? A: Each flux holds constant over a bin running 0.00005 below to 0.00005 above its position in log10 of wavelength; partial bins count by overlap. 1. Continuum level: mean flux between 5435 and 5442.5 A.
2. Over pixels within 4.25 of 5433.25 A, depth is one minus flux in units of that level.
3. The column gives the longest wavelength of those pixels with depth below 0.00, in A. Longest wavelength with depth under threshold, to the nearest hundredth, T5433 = 5431.82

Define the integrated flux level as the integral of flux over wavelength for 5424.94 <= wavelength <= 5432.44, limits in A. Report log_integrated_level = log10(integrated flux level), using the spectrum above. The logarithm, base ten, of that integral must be 2.02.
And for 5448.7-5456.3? 2.06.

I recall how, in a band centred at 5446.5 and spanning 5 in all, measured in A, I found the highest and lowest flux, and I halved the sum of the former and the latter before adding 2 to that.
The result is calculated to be 16.5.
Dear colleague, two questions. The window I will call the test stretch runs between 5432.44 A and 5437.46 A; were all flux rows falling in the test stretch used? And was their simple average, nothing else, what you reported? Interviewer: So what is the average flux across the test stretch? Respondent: 12.9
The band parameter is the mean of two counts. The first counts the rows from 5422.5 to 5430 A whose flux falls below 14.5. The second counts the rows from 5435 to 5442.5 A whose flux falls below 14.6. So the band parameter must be 5.00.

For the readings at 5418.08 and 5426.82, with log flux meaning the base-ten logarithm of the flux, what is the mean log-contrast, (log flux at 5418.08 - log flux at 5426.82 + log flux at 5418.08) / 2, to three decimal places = 0.572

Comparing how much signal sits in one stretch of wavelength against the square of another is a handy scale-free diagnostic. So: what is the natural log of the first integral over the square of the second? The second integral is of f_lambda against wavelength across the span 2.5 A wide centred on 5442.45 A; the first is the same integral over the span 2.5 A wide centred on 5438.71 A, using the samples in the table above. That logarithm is -3.59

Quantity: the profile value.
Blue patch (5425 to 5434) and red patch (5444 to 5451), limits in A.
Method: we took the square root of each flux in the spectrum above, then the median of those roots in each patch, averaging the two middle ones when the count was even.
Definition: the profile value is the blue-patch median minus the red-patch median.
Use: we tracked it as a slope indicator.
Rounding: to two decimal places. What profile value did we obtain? -0.07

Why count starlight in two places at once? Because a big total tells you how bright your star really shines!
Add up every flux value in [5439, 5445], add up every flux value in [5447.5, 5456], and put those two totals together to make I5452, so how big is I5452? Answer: 179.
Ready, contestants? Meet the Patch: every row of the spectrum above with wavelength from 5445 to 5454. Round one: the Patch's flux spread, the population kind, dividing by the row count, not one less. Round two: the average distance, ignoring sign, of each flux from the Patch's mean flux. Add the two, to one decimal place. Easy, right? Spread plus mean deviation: 2.7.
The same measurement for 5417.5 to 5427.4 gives 2.6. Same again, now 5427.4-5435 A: 2.5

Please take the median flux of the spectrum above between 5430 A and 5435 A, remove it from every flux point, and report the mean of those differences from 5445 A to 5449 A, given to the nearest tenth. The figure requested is 1.0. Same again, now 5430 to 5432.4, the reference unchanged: 1.3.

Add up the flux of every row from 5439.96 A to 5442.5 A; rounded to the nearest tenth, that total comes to 28.2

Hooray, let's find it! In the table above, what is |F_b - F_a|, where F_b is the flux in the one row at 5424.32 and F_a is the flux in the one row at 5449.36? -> 2.1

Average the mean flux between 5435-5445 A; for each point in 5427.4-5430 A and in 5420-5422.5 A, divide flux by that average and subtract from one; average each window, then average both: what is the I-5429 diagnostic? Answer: 0.03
